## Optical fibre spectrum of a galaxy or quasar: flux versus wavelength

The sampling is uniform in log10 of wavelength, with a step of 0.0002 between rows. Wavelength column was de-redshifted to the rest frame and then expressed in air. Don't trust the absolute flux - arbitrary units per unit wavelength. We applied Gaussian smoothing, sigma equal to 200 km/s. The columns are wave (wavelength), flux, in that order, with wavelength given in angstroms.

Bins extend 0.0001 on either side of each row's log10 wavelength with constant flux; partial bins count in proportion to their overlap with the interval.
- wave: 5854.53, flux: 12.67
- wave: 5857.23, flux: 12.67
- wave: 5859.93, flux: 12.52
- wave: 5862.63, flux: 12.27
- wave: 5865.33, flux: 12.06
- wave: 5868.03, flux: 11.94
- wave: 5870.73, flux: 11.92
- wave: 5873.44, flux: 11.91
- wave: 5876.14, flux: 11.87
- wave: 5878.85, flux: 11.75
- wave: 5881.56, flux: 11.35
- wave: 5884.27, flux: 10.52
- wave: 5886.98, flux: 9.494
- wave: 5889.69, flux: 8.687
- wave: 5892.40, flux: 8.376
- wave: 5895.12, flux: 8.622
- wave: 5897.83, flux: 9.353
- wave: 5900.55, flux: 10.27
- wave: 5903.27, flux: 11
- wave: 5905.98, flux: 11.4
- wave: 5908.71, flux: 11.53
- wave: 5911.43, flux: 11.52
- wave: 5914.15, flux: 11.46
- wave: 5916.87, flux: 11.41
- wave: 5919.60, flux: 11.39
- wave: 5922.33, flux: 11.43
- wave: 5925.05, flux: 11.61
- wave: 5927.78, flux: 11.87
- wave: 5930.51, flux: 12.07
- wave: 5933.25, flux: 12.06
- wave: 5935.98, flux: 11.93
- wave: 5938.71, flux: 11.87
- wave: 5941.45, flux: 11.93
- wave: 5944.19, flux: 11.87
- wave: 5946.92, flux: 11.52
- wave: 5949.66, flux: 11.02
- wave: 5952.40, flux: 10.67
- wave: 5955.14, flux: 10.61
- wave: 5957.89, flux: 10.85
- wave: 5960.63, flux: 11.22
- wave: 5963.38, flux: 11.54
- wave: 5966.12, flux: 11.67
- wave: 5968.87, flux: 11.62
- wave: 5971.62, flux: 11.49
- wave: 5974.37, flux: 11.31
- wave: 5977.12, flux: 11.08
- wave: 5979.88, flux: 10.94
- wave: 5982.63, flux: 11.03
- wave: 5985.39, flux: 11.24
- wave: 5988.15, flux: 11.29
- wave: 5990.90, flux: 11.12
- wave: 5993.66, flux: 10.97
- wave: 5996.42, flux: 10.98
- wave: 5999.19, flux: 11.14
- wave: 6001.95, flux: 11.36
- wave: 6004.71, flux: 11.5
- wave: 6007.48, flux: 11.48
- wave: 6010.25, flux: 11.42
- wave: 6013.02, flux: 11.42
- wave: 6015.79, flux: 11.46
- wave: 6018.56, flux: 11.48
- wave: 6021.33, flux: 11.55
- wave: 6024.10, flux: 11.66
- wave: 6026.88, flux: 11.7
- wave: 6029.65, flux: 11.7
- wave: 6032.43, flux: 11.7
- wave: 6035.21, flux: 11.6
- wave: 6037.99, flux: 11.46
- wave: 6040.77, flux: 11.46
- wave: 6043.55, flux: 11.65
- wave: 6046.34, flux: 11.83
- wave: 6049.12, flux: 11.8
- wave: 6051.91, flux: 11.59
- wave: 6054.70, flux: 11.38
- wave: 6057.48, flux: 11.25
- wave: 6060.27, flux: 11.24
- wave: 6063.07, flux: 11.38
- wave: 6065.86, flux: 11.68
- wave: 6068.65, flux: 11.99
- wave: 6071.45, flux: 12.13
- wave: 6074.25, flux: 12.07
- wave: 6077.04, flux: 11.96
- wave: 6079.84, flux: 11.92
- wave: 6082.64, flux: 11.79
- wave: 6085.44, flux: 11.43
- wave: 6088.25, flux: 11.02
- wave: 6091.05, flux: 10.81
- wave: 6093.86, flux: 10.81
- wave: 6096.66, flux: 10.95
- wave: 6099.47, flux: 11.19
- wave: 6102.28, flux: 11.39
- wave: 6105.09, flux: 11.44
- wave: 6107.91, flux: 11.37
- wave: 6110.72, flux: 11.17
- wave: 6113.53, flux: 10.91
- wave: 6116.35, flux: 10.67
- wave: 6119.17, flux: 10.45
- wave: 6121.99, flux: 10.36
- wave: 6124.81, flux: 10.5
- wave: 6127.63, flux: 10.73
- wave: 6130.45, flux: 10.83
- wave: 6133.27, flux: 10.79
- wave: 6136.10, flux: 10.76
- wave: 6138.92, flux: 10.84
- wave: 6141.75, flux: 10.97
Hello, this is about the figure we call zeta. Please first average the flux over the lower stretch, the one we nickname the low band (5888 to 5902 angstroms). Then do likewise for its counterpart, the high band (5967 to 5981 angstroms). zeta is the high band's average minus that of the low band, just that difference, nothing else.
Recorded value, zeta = 2.2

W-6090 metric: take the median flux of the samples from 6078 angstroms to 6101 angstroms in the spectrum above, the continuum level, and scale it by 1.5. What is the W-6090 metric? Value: 16.7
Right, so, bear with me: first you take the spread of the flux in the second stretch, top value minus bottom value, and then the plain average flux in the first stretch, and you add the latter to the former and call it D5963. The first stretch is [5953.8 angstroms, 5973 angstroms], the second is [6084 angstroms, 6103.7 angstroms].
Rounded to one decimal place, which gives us 11.9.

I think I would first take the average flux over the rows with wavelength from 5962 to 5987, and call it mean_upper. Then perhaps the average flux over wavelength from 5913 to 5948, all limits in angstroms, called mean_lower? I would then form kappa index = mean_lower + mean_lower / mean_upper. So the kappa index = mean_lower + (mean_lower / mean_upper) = 12.8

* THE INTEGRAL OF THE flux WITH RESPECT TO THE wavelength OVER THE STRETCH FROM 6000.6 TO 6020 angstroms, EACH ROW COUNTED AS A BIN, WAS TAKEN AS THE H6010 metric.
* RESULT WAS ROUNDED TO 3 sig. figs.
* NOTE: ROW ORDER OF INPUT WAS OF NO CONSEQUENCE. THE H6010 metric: 222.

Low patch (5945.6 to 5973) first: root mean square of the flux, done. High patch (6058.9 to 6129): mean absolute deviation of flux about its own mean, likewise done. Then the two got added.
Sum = 11.7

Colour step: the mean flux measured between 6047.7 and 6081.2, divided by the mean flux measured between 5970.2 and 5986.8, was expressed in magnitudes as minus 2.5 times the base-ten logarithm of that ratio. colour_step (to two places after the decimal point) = -0.05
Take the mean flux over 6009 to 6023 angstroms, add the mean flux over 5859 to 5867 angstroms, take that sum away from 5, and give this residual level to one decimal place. -18.7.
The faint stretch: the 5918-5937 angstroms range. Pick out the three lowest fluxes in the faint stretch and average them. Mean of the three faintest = 11.5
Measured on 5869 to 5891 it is 9.6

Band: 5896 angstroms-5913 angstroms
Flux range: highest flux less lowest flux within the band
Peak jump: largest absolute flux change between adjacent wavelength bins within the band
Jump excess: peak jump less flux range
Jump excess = -1.3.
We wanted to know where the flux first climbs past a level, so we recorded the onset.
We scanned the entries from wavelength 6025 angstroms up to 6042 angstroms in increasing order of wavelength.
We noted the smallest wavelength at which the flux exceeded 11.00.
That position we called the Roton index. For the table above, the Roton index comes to 6026.88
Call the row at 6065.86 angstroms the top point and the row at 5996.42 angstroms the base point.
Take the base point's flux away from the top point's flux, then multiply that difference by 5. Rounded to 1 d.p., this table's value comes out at 3.5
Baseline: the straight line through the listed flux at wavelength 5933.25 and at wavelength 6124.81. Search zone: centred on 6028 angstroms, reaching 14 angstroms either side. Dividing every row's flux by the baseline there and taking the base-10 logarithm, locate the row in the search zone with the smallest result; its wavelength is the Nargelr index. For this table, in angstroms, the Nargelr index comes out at 6015.79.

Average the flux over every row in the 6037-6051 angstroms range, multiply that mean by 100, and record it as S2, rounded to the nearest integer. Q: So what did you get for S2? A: 1164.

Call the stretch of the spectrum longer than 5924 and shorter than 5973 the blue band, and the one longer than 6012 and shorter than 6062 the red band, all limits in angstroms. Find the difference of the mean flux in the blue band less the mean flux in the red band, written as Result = -0.03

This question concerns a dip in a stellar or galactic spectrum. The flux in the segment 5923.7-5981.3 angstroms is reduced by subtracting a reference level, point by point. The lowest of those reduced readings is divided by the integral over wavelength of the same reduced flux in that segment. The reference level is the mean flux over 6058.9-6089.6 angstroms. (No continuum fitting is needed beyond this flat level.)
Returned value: 0.082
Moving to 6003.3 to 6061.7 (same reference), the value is 0.051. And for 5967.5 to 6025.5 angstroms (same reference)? 0.034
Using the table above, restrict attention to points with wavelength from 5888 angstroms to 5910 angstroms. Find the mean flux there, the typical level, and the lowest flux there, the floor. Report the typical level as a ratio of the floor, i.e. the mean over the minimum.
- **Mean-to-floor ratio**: 1.18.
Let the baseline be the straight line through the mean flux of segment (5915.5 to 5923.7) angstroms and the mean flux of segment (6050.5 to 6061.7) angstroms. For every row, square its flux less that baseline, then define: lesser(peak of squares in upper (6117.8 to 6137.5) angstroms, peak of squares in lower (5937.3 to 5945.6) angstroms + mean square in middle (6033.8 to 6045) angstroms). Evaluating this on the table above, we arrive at 0.31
